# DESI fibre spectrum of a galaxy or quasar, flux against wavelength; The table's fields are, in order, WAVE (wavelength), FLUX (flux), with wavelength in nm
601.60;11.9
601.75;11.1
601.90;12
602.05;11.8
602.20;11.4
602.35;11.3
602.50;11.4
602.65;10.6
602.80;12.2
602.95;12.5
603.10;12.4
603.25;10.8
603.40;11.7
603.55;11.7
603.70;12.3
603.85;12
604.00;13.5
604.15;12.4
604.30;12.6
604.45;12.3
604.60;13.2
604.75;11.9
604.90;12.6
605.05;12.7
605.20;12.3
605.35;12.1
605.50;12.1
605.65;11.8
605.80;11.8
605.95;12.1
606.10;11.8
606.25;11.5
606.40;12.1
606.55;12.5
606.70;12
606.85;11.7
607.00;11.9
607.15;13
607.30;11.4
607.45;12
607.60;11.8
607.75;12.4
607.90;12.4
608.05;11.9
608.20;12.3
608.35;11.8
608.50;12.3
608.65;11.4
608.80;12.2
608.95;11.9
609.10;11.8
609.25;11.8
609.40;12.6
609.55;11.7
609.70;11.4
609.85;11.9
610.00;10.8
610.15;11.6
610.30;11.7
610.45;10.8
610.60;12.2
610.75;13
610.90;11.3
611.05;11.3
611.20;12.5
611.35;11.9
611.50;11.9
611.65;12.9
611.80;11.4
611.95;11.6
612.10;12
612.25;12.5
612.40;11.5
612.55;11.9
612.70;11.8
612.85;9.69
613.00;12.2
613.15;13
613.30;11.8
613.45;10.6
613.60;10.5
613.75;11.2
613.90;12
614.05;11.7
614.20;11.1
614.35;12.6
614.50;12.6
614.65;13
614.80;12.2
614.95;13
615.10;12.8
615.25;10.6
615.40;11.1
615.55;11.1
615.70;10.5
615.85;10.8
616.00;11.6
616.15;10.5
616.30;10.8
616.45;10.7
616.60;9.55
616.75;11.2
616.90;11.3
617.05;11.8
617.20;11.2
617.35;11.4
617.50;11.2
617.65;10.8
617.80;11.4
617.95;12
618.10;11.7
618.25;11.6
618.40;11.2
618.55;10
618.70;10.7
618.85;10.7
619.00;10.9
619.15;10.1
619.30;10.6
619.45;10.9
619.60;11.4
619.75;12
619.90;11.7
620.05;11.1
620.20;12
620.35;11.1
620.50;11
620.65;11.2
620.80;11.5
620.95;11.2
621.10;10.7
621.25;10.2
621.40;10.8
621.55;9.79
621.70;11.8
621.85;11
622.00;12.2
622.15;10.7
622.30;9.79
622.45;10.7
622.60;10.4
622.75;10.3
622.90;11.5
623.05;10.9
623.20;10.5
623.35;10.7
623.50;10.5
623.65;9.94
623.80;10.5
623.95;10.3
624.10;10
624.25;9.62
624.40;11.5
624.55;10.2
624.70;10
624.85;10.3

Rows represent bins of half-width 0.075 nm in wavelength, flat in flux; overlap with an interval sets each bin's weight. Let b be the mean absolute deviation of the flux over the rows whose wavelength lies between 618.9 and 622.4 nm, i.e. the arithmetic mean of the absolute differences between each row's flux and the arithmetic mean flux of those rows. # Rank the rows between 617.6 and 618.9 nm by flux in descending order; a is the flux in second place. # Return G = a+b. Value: 12.2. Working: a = 11.7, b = 0.51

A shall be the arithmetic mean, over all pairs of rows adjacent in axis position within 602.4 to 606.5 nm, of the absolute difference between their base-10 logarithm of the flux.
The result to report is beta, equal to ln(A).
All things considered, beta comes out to -3.89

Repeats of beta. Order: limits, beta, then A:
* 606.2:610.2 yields -3.90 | 0.020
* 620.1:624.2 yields -3.68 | 0.025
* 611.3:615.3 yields -3.49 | 0.031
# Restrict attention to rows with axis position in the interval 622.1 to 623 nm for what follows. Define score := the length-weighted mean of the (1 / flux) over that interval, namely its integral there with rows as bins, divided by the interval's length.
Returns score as 0.095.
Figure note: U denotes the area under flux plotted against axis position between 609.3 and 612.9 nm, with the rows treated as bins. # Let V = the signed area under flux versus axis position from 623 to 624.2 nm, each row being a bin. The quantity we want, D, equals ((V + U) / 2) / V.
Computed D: 2.2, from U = 42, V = 12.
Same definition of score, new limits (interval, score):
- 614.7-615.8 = 0.087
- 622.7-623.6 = 0.093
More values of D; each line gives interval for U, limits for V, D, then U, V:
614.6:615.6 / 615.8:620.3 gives 0.6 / 12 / 50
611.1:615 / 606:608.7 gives 1.2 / 46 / 32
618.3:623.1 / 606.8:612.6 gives 0.9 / 53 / 69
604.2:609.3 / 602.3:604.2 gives 1.9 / 62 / 23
